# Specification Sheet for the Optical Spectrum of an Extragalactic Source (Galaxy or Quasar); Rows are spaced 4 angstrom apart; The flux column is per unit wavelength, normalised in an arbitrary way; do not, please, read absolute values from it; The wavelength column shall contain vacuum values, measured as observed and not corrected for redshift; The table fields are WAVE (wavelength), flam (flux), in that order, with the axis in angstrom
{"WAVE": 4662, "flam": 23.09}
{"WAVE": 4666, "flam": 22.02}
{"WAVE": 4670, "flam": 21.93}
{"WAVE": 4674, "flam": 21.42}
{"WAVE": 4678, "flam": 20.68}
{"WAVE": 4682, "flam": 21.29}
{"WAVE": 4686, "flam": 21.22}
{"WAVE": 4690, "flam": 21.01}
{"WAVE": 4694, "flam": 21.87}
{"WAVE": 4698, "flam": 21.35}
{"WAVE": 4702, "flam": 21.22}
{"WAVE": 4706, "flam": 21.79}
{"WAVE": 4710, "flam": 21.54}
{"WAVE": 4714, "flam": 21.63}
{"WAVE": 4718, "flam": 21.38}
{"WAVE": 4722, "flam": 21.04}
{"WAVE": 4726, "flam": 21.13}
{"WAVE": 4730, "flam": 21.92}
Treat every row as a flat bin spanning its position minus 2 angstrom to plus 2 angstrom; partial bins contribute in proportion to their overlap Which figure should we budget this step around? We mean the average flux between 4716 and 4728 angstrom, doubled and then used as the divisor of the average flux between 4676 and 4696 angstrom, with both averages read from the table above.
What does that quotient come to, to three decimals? 0.501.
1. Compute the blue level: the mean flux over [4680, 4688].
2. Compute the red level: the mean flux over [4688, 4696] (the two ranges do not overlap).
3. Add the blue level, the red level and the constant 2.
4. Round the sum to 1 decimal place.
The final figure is 44.7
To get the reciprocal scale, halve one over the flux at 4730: 0.0228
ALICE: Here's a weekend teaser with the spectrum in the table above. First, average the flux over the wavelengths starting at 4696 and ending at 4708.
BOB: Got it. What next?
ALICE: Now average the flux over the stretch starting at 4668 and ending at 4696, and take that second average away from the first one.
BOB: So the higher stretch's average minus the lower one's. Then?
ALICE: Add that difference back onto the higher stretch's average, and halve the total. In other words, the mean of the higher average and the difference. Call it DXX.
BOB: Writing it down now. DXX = 10.78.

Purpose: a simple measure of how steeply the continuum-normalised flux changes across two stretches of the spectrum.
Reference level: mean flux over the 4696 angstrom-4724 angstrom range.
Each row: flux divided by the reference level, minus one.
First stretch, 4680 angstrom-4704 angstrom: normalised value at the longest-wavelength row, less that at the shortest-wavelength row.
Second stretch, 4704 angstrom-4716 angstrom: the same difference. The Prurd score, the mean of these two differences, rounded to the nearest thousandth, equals -0.005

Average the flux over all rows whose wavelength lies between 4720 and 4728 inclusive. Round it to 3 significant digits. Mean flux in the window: 21.1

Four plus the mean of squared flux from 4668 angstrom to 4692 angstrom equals 456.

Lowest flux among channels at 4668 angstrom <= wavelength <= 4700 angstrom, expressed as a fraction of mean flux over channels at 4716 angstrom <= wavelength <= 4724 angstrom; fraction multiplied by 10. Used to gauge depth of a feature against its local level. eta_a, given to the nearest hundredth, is 9.75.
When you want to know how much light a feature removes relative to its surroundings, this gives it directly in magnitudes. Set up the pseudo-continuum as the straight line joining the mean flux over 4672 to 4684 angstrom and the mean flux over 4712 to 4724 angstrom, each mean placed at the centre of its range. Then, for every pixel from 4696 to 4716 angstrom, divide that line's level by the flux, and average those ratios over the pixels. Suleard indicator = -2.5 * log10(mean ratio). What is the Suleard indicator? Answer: 0.011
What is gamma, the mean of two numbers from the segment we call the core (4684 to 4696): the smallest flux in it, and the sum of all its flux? 42.6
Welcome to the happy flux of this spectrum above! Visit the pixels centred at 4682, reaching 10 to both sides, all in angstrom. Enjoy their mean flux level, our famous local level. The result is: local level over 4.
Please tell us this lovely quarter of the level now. 5.28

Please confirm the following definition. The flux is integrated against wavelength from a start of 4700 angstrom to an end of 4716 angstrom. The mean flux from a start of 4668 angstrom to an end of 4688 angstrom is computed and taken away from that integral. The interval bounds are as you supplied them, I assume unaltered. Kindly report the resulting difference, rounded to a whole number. 323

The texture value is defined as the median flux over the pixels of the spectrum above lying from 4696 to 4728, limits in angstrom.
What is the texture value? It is 21.4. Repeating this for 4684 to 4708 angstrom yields 21.3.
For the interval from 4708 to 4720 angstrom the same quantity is 21.5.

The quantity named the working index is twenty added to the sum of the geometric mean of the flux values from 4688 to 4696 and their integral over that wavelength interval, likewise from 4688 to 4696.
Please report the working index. 213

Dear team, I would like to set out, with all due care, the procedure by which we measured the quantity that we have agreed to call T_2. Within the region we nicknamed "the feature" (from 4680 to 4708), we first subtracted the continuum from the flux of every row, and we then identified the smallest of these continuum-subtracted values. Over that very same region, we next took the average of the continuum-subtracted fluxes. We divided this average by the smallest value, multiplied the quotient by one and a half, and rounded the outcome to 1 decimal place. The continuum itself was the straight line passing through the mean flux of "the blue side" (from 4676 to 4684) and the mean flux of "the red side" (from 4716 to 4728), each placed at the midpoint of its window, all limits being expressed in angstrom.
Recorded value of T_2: -23.1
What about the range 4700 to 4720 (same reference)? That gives 4.4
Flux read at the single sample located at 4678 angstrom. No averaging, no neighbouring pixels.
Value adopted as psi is 20.68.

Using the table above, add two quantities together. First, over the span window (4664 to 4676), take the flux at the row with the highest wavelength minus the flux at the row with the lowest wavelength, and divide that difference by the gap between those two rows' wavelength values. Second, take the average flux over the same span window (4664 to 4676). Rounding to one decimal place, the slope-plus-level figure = 21.7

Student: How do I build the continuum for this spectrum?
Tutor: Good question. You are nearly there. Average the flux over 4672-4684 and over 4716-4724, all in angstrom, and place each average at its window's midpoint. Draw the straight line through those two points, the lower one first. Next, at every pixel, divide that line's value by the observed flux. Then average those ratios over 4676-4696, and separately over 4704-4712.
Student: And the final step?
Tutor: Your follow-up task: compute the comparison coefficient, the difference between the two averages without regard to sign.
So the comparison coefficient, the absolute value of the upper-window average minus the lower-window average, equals 0.019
